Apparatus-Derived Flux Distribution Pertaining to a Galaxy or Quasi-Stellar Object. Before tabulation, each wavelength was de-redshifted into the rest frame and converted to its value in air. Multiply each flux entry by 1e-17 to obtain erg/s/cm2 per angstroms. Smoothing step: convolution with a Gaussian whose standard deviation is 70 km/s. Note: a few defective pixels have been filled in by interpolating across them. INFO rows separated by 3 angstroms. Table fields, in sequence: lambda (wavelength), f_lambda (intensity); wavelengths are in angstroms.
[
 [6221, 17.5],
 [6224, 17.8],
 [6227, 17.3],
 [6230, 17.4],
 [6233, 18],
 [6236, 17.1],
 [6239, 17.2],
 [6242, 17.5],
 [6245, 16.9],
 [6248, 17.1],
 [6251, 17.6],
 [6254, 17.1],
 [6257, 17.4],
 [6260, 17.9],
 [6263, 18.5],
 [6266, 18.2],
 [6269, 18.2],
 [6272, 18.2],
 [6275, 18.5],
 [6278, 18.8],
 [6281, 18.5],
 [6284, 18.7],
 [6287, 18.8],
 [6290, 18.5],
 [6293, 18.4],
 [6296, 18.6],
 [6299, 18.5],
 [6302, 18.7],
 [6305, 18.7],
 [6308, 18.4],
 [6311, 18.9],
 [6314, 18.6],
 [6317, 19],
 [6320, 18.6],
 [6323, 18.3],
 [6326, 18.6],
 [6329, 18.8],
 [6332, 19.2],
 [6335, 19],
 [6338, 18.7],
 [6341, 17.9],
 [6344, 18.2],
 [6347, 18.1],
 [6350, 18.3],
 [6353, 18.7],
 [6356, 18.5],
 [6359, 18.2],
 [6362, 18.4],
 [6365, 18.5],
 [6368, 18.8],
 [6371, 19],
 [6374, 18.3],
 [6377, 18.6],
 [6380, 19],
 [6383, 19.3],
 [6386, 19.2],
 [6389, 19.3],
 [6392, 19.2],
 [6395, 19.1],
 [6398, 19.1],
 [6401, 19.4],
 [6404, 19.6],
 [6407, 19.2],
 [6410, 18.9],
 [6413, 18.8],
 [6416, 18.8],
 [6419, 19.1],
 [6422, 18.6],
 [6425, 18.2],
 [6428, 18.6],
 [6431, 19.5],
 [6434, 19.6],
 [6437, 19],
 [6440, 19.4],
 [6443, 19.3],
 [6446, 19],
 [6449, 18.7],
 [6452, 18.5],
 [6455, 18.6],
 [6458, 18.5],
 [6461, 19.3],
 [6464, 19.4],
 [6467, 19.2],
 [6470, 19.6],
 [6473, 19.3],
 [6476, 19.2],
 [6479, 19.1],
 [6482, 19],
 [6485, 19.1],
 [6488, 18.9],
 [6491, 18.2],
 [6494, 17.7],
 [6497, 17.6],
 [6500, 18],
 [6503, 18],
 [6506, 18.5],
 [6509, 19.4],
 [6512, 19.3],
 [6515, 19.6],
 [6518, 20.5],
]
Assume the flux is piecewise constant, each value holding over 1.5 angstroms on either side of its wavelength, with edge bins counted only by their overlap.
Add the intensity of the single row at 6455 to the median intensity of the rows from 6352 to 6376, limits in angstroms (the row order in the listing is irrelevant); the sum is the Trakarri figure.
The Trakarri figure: 37.1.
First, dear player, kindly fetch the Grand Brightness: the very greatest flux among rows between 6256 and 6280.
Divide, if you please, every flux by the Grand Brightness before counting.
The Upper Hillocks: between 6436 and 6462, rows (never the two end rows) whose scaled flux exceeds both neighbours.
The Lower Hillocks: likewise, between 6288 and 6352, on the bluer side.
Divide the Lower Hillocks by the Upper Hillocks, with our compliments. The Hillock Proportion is 2.5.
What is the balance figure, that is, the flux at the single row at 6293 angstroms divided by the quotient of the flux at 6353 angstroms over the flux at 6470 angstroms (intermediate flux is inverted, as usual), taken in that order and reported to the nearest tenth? 19.3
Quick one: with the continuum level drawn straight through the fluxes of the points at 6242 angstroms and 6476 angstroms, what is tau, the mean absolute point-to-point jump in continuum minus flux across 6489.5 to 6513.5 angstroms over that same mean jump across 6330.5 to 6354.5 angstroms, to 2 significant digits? 1.1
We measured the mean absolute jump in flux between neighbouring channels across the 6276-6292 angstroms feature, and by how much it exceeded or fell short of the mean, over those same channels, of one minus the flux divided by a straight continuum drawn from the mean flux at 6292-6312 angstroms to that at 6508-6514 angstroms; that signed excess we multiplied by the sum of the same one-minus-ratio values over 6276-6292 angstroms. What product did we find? -0.008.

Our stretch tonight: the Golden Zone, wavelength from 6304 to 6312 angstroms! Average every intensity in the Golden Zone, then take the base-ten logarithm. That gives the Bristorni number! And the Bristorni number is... 1.27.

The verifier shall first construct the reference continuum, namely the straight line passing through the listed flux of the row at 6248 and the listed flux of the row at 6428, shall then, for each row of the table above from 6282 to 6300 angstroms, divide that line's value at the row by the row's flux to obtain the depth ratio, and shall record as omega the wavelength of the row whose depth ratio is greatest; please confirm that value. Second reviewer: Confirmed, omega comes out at 6293 angstroms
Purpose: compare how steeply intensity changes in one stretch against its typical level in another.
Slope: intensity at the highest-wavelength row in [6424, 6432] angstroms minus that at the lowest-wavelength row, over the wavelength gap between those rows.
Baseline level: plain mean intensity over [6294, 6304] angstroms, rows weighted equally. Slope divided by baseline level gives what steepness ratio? 0.012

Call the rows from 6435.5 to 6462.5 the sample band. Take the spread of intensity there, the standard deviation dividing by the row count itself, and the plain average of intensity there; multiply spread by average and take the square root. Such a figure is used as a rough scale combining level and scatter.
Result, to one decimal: 2.5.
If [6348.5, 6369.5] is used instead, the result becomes 1.9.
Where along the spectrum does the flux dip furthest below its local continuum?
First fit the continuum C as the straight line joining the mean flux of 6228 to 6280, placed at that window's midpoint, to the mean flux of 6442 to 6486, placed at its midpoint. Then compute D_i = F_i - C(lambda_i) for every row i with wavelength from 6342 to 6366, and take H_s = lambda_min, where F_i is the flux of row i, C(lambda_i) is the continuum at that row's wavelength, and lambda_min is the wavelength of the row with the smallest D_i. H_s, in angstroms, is 6347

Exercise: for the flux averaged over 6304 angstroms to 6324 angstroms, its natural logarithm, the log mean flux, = 2.93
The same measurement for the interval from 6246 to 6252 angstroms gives 2.85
